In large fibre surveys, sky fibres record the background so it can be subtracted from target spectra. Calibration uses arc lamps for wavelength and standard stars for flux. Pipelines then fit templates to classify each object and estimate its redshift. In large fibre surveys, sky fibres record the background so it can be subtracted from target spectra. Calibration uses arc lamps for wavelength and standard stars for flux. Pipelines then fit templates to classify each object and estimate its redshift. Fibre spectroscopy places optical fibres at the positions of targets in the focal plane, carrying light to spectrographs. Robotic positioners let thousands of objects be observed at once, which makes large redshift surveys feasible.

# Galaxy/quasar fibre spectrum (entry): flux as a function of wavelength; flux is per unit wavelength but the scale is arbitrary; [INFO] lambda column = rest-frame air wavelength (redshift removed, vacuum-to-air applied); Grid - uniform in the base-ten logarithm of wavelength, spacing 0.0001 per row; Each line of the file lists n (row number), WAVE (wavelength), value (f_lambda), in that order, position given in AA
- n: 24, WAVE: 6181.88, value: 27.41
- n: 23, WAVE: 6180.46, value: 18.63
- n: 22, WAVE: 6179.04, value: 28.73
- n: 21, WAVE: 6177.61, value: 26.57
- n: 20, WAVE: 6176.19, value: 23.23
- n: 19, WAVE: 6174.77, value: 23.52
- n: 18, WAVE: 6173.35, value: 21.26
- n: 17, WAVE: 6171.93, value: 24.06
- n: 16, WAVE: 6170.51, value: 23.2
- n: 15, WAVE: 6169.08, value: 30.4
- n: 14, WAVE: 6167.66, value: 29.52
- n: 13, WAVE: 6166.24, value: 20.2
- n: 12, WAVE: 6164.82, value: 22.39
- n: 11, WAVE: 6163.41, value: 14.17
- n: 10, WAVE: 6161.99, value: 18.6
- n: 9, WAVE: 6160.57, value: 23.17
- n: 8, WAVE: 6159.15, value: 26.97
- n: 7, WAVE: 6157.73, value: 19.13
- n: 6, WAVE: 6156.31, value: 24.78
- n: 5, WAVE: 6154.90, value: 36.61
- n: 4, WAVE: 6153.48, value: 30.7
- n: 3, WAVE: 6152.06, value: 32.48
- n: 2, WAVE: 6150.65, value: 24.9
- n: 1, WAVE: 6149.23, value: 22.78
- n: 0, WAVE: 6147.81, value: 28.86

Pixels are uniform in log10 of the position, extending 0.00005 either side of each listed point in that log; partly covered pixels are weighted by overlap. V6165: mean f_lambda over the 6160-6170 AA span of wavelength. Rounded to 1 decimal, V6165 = 22.6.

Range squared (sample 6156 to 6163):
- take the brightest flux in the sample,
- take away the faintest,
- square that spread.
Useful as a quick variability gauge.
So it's 70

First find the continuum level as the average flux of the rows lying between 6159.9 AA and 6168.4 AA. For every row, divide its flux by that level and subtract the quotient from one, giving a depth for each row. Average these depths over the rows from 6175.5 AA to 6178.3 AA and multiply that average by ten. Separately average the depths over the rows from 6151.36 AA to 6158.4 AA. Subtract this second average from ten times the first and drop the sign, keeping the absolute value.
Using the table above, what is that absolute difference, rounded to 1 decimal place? 1.3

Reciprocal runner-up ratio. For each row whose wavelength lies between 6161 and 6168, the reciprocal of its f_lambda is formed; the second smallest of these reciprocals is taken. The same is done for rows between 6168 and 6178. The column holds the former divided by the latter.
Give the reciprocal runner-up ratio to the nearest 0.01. 1.19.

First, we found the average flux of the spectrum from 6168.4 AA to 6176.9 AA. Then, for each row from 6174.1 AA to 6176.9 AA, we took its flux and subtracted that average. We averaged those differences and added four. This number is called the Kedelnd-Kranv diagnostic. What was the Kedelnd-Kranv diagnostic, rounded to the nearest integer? 3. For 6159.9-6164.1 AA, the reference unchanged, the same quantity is -2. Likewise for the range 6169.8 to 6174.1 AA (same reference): 3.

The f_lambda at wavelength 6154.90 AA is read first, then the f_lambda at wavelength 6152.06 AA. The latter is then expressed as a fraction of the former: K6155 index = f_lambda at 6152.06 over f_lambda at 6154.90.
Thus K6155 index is 0.89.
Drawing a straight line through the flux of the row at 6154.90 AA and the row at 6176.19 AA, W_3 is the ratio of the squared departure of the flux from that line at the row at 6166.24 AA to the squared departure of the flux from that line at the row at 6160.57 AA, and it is 0.88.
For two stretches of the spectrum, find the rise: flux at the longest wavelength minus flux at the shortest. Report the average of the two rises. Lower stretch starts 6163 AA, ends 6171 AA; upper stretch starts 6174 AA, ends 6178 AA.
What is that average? 6.0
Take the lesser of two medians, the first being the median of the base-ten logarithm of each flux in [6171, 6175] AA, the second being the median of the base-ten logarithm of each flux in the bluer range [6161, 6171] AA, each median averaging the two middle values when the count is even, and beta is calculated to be 1.35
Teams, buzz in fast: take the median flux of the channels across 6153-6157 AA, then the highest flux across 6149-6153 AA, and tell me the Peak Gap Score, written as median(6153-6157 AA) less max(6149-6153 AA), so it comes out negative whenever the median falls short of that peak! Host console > -2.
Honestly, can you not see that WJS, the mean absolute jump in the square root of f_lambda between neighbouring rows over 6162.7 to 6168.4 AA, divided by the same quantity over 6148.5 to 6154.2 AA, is 2.0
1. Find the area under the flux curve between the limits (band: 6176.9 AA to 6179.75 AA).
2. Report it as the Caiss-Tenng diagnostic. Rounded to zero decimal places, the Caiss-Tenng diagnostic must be 79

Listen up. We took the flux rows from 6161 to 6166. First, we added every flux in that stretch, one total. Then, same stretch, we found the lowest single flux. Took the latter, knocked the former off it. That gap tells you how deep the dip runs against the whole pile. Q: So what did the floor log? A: -41.0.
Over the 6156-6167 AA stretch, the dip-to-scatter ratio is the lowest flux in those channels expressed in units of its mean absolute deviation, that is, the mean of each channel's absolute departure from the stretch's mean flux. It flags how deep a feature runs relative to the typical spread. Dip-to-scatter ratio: 4.5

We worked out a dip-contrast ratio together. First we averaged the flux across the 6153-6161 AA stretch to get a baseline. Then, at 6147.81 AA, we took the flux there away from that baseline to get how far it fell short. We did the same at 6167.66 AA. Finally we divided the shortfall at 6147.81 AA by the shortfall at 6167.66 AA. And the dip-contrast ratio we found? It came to 0.7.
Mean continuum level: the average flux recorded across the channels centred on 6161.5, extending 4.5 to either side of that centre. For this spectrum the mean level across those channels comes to 20.7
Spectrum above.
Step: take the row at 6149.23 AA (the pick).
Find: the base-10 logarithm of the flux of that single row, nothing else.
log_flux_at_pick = 1.36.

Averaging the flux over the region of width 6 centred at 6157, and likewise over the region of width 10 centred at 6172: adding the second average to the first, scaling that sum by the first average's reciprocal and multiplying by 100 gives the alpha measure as 193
